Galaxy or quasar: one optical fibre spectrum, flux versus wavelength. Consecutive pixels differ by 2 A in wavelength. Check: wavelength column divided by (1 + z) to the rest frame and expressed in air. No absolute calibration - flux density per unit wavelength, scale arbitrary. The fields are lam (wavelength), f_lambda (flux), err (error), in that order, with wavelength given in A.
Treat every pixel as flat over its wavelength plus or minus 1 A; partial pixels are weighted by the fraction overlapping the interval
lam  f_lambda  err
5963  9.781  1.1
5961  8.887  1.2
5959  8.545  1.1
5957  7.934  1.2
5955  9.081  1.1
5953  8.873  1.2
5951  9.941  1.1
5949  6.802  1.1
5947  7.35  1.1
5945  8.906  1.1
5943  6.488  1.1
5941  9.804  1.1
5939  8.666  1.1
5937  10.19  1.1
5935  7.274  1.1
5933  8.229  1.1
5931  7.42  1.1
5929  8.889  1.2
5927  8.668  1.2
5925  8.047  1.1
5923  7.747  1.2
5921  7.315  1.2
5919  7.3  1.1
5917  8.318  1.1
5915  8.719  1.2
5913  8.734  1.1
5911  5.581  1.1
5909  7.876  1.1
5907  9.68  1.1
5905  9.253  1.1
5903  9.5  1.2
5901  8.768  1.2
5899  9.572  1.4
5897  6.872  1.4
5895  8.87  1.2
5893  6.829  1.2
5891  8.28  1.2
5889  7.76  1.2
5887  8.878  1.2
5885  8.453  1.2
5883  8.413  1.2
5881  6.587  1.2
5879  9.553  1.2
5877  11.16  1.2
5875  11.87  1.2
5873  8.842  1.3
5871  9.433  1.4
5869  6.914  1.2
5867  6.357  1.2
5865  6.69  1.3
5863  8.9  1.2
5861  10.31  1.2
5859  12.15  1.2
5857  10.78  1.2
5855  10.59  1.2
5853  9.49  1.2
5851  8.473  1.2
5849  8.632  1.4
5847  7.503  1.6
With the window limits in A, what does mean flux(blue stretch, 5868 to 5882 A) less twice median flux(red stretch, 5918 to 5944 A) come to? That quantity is -6.9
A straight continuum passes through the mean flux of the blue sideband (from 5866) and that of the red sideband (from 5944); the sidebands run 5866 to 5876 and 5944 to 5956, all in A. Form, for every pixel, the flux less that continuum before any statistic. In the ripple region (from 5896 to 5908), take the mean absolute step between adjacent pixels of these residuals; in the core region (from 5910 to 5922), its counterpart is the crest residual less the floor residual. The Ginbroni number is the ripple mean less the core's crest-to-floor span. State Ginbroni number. -2.2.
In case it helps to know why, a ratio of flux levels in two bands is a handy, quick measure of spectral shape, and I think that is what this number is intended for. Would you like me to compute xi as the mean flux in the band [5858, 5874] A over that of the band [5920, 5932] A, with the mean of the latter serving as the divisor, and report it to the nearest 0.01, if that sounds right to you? 1.09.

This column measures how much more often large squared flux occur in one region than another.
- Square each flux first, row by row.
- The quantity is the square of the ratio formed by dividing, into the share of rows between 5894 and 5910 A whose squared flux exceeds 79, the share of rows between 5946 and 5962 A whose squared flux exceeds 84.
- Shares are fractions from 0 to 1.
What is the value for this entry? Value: 16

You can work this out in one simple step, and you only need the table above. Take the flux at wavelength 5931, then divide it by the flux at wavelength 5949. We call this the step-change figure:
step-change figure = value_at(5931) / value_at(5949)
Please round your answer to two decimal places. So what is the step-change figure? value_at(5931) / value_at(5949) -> 1.09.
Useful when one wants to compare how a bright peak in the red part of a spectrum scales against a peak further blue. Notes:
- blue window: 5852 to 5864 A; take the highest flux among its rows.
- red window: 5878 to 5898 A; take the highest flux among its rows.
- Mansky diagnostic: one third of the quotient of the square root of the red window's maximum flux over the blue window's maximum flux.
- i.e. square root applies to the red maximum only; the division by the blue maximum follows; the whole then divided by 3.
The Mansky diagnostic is 0.085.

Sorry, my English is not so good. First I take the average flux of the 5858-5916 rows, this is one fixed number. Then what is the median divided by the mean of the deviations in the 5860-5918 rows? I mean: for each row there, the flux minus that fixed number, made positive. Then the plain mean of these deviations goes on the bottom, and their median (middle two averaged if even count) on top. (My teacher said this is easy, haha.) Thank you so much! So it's 0.79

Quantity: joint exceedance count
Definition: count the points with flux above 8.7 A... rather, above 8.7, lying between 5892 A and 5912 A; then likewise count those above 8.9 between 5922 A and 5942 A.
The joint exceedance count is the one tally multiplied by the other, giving 12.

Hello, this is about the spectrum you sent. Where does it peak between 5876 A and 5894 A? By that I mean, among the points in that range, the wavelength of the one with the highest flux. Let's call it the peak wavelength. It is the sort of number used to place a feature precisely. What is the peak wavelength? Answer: 5877 A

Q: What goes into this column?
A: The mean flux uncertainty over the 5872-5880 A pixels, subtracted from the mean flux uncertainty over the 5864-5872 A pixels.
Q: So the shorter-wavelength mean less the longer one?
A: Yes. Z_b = 0.050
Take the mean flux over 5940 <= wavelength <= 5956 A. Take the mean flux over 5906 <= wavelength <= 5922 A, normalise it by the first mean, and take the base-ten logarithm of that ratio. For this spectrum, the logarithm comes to -0.025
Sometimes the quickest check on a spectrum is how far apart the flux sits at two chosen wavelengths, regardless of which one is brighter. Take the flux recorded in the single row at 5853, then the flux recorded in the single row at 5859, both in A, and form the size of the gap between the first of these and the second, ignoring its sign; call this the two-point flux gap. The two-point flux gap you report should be 2.7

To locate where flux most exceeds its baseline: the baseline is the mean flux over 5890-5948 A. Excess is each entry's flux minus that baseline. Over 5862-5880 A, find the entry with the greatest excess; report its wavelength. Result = 5875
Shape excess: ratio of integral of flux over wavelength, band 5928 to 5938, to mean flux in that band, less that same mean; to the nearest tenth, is 1.6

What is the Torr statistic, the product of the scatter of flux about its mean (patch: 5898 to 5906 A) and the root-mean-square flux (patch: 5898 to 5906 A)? 3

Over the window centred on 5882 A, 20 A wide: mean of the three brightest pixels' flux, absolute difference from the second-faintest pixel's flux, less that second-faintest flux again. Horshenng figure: -4.7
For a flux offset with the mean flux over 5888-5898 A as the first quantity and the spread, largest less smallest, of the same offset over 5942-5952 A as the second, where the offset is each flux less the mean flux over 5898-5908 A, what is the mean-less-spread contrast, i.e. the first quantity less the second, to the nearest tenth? -5.1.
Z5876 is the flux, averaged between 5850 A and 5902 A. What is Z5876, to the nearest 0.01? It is 8.88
